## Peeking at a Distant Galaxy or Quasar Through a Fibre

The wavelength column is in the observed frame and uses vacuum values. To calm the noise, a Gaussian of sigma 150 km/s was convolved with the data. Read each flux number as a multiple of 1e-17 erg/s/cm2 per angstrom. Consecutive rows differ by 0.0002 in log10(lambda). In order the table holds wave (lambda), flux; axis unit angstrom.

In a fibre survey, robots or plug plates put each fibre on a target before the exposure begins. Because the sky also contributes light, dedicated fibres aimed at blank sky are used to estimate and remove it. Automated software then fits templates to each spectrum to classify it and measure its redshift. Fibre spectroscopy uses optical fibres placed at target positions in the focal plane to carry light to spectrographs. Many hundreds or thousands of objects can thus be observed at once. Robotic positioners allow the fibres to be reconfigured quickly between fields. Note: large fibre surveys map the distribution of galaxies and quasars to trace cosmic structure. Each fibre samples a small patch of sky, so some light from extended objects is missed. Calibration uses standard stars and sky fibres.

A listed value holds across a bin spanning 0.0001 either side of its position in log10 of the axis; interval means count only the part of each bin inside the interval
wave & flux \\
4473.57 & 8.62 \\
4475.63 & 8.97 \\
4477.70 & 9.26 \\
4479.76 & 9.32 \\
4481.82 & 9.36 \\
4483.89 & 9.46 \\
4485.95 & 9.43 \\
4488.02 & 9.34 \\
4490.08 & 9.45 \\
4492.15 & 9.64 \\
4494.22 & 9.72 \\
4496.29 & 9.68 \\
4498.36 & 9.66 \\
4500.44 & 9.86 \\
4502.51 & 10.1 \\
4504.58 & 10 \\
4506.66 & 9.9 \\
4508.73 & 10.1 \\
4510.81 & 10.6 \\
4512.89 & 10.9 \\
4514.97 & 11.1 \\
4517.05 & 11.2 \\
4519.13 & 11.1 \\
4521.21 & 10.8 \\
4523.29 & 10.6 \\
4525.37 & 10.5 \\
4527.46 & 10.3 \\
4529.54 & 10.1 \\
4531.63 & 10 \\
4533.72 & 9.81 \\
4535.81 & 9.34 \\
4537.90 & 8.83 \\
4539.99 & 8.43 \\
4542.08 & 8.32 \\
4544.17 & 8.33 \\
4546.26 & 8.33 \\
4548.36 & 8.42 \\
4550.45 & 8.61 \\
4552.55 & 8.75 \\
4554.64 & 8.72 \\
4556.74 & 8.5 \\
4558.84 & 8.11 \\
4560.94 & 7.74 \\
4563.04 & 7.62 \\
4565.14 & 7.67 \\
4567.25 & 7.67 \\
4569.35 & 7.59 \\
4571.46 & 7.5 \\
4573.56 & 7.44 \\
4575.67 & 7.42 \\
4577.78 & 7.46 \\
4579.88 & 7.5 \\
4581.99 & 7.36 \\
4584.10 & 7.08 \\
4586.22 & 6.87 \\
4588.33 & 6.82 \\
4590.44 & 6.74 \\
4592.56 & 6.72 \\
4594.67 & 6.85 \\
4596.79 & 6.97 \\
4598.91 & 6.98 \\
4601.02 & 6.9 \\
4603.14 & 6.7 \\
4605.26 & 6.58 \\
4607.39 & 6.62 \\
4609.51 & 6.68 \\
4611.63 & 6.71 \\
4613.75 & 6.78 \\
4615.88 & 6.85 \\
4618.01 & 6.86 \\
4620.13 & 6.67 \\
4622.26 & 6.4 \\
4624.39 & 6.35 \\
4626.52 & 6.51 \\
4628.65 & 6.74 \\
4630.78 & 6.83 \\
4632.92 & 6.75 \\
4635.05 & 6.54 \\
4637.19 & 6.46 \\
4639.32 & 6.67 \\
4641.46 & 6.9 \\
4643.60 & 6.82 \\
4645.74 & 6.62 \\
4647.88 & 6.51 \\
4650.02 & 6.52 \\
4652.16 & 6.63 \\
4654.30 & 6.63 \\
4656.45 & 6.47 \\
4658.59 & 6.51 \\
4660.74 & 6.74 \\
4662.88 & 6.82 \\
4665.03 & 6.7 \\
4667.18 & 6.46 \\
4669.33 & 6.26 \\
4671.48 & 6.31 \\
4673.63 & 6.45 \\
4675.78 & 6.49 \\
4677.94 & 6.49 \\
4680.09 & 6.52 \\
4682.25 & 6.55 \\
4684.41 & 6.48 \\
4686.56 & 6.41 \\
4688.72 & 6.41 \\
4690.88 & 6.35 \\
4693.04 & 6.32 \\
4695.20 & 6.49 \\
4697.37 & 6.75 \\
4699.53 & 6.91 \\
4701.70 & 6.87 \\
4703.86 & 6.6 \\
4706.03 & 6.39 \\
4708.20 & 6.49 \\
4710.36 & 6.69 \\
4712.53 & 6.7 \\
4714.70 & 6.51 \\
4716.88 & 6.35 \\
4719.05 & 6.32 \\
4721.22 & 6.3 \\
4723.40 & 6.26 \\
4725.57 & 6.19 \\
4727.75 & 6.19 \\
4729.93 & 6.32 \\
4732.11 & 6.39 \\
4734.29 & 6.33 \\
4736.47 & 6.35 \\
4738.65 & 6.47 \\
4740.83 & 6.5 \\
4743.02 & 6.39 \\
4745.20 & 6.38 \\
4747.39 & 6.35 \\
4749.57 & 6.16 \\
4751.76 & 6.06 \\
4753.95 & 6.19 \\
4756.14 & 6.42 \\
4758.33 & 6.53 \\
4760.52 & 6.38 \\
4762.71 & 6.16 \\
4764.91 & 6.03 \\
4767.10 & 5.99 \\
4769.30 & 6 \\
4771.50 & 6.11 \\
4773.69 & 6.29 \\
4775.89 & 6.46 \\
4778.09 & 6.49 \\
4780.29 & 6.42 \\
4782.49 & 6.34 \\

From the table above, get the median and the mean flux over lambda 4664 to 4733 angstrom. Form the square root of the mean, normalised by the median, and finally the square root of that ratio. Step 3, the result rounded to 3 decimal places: 0.628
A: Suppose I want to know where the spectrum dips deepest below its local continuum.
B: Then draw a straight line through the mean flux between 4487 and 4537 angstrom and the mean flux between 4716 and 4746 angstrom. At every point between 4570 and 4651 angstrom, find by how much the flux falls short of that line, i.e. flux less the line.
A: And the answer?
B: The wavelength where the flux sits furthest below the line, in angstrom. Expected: 4590.44 angstrom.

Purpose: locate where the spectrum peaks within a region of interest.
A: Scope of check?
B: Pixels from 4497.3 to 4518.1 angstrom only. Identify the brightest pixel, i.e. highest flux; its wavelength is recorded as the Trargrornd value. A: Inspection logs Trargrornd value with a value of 4517.05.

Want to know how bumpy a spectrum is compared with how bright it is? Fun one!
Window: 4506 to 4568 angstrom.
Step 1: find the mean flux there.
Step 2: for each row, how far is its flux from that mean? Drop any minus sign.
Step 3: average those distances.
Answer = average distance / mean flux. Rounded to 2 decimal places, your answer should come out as 0.12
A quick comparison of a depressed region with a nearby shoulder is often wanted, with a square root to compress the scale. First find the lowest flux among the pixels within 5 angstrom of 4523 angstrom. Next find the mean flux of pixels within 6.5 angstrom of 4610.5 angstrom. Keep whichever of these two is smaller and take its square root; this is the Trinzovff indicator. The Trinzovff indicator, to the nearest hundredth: 2.59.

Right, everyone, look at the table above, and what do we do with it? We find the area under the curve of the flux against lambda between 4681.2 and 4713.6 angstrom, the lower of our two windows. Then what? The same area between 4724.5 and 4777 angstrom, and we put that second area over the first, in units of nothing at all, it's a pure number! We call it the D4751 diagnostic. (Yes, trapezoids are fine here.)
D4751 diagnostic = 1.55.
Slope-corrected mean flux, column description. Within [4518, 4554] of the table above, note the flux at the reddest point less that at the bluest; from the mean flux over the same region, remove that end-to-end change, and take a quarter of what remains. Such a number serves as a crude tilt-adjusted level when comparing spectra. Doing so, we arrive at 2.95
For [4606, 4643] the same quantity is 1.60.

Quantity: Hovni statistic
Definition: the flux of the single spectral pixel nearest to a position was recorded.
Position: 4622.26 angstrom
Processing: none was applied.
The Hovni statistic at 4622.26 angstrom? 6.4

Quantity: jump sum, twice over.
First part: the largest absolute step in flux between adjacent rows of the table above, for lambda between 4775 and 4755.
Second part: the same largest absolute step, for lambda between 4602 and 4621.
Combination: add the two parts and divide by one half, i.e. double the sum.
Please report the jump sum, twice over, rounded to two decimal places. 0.82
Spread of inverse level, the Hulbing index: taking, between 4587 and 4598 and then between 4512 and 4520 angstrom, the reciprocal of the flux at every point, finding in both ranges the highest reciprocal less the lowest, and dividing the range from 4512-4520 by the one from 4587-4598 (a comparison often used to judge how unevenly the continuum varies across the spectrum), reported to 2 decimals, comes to 0.46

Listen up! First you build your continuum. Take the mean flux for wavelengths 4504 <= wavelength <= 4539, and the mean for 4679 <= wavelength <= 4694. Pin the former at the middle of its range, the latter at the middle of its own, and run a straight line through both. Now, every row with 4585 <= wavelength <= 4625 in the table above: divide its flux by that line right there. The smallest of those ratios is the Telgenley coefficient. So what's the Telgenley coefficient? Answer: 0.776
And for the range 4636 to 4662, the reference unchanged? 0.851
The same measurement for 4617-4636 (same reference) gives 0.805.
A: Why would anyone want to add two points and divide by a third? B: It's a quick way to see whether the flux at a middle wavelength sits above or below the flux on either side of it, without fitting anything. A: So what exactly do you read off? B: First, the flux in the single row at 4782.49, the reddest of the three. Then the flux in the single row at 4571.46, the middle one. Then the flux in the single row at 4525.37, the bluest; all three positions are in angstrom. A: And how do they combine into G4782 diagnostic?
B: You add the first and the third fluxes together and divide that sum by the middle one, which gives 2.2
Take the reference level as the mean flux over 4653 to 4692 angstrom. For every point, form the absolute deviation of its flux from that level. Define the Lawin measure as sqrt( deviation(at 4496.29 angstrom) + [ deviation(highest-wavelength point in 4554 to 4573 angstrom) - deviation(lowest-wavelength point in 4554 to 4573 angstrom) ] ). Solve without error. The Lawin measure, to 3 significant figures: 1.40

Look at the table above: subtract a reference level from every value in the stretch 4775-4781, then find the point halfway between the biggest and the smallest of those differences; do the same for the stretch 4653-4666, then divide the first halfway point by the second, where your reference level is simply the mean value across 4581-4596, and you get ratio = 1.7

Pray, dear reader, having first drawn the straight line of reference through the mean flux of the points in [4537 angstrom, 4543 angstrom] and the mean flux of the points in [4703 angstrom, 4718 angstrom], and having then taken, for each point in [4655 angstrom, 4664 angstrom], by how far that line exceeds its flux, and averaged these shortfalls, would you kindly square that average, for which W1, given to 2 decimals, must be 0.24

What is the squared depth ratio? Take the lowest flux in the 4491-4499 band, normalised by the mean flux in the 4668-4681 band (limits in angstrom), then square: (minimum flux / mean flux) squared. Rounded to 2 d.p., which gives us 2.25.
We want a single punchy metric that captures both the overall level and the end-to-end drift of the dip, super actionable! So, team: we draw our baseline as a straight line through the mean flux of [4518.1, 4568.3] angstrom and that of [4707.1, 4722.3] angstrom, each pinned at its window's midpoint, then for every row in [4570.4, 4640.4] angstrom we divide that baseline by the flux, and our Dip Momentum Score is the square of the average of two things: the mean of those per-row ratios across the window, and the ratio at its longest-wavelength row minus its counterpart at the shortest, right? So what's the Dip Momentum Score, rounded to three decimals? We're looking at 0.345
